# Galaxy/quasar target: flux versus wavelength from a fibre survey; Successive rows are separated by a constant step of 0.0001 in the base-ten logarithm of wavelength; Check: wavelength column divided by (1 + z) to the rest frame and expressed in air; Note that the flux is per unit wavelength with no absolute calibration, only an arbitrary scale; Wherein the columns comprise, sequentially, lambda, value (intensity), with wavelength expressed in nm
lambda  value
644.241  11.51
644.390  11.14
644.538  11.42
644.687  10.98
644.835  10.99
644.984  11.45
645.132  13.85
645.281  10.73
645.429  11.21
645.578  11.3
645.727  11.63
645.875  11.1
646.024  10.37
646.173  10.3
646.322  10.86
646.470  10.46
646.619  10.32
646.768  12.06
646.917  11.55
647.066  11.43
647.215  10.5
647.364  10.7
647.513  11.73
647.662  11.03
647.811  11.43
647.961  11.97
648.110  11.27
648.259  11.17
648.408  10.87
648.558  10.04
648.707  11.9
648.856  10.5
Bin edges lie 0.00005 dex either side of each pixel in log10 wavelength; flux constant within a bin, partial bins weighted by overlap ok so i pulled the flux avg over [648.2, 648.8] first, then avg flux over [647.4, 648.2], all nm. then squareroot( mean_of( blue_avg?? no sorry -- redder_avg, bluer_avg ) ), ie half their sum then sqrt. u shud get 3.35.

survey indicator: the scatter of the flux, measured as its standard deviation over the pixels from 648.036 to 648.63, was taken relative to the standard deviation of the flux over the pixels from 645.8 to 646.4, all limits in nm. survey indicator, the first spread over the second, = 1.4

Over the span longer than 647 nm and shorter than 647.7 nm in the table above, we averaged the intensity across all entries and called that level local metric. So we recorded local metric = 11.1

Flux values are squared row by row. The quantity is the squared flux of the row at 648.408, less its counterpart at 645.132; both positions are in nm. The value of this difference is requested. -74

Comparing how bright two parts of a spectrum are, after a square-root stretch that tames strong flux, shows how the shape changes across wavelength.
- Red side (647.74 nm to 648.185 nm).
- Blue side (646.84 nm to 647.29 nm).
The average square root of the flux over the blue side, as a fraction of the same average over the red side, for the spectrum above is 0.98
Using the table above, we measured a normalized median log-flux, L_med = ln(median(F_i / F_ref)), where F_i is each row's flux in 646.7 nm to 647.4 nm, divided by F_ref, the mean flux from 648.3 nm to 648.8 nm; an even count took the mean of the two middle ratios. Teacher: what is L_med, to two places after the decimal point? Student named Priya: 0.04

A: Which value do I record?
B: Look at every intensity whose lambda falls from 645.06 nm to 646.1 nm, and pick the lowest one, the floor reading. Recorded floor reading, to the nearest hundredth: 10.37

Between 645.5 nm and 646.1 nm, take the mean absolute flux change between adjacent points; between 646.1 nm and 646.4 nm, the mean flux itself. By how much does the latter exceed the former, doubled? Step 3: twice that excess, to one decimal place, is 20.1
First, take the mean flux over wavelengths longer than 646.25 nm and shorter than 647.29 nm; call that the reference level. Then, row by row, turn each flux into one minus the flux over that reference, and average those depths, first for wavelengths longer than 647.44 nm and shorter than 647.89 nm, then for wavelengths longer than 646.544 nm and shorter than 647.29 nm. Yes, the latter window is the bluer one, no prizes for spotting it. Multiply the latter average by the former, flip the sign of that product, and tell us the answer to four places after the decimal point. -0.0004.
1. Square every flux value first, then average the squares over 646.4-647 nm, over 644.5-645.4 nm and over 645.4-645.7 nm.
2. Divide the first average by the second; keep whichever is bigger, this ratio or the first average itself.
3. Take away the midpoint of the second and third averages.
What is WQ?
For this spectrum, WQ -7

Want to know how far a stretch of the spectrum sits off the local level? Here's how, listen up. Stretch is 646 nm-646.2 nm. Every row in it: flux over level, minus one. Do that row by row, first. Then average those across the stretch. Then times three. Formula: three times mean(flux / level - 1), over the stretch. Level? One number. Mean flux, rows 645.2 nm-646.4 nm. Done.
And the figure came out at -0.17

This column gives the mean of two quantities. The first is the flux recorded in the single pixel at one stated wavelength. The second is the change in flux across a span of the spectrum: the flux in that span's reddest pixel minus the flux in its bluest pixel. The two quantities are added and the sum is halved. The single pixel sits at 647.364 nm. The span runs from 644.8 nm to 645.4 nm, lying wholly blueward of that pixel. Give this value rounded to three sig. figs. 5.22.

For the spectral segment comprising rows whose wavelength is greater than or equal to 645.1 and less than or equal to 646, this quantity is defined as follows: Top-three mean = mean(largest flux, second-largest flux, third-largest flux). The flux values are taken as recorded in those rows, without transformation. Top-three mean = 12.3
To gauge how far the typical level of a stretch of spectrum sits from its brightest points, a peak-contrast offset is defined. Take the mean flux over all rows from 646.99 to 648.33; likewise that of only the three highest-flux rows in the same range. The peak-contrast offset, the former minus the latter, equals -0.46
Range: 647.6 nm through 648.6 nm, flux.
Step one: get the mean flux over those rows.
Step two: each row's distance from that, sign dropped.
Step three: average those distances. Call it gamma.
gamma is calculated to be 0.398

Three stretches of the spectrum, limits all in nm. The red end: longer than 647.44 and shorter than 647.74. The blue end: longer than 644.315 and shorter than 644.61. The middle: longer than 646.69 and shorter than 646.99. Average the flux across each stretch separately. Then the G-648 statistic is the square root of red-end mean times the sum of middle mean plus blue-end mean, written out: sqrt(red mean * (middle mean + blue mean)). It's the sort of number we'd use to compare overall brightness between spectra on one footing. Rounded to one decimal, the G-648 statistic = 16.2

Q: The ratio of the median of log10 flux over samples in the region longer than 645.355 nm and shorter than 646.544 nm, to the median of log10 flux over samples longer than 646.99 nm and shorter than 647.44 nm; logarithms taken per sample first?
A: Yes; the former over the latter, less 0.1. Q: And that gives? 0.91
